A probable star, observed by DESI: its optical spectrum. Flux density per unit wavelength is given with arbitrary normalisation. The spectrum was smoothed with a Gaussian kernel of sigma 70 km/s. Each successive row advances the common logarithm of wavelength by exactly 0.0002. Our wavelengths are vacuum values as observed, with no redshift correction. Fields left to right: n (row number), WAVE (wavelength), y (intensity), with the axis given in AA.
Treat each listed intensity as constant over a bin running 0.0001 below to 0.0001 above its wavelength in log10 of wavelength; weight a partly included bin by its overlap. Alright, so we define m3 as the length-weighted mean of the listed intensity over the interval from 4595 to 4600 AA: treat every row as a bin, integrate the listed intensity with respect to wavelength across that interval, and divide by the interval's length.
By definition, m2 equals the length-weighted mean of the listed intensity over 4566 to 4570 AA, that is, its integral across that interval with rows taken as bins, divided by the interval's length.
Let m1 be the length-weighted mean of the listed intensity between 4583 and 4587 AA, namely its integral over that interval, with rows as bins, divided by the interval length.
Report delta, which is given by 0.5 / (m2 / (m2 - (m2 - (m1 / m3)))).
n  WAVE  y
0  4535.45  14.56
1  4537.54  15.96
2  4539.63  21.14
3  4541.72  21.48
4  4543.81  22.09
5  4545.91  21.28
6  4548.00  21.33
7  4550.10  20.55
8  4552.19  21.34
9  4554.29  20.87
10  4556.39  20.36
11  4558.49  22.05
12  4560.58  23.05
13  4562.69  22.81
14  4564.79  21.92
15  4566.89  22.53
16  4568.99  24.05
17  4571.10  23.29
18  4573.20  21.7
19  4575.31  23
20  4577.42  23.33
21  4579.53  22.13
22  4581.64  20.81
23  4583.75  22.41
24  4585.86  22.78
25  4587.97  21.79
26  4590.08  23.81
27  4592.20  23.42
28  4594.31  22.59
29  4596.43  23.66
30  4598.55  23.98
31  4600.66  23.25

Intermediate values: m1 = 22.6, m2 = 23.3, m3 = 23.7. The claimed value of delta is 0.0205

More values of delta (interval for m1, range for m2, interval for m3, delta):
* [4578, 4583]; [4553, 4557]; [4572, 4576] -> 0.0235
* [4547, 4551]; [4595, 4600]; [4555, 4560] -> 0.0207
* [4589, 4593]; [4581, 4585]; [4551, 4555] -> 0.0257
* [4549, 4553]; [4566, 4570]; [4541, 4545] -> 0.0206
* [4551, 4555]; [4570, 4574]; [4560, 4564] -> 0.0205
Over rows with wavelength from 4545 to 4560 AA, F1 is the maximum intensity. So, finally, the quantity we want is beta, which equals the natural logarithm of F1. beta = 3.09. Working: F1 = 22.05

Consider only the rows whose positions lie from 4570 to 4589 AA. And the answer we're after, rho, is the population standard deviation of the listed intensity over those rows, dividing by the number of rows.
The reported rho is 0.79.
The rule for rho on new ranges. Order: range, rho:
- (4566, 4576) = 0.78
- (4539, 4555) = 0.42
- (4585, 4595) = 0.70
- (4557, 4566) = 0.48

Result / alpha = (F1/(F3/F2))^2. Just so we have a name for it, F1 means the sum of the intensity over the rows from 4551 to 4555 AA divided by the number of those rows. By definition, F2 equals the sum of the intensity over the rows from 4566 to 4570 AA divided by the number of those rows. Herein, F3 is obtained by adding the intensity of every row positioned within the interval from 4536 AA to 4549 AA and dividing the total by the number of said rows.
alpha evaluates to 572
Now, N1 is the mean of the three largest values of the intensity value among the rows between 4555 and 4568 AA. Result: 22.8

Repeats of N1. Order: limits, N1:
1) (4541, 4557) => 21.6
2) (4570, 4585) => 23.2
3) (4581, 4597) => 23.6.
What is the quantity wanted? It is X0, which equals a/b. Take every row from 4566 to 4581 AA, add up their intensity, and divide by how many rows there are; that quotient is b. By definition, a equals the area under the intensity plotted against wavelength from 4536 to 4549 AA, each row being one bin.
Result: 12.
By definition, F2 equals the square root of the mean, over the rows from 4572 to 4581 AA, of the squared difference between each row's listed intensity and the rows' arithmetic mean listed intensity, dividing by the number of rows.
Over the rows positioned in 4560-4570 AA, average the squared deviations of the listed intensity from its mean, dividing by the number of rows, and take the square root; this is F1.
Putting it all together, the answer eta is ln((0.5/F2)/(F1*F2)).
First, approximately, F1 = 0.70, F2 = 0.65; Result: 0.51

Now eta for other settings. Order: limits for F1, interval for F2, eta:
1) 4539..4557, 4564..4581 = 0.58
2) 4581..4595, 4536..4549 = -2.08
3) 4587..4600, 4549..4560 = 0.56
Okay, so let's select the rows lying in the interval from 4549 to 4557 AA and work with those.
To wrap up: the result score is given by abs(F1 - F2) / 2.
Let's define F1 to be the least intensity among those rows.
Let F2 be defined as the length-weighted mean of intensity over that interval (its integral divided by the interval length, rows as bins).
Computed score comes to 0.22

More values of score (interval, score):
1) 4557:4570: 0.37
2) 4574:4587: 0.79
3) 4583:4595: 0.52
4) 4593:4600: 0.42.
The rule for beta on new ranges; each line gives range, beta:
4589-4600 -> 3.18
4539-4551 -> 3.10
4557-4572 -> 3.18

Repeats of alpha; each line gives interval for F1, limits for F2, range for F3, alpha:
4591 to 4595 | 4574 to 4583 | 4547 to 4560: 593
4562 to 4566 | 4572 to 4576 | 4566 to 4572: 461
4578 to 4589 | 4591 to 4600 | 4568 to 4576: 500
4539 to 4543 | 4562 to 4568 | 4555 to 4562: 479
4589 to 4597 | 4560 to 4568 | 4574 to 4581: 535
